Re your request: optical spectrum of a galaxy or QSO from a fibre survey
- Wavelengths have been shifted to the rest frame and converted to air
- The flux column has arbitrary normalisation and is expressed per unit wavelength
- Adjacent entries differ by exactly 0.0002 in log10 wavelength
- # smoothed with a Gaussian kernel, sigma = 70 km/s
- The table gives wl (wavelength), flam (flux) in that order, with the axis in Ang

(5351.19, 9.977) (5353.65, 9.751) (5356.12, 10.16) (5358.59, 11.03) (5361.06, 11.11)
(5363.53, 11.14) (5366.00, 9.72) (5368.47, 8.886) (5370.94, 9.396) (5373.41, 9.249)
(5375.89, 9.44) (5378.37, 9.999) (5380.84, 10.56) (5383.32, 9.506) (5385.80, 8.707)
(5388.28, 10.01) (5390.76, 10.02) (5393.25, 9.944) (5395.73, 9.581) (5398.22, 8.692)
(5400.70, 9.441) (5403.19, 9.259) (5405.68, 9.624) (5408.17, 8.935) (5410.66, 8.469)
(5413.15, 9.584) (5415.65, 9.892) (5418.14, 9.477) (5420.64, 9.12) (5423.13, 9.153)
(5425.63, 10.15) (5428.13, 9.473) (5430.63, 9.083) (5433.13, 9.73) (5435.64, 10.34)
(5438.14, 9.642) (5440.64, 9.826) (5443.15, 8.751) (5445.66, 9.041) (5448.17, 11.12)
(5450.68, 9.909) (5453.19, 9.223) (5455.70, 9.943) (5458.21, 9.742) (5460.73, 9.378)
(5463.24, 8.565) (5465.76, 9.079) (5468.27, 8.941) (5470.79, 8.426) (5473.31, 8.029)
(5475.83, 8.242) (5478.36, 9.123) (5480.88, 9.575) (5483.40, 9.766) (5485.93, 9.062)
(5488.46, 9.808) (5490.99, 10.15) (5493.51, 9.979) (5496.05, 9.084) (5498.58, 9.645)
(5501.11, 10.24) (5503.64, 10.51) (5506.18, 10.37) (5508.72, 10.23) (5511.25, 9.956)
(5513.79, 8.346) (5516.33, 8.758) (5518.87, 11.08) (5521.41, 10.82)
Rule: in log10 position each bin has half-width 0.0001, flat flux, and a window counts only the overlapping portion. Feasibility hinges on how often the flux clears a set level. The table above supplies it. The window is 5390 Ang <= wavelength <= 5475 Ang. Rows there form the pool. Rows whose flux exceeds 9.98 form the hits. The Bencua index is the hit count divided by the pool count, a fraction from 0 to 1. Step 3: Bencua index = 0.12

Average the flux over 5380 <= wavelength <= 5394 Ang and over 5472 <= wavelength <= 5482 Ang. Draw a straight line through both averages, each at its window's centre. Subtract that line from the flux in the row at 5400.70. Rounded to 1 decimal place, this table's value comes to -0.2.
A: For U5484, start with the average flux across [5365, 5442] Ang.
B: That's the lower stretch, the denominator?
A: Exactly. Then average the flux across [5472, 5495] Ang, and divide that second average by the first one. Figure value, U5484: 0.98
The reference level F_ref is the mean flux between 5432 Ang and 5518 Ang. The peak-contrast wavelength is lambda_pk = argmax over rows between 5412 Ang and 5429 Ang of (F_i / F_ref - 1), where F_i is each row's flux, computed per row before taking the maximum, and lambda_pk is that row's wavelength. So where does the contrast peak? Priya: 5425.63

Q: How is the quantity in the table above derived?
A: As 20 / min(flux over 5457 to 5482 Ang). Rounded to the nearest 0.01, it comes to 2.49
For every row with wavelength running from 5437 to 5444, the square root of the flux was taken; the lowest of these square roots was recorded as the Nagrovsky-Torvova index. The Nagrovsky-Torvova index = 2.96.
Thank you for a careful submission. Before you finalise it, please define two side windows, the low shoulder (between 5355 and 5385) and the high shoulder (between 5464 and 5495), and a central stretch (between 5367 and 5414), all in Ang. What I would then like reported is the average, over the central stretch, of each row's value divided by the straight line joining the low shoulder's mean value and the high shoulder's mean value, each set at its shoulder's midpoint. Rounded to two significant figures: 0.96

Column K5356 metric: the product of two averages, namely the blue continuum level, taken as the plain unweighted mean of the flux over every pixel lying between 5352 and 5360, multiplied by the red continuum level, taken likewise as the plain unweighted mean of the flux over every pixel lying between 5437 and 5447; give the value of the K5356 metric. 96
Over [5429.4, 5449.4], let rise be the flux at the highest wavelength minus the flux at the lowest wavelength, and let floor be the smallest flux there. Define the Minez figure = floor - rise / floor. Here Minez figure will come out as 8.5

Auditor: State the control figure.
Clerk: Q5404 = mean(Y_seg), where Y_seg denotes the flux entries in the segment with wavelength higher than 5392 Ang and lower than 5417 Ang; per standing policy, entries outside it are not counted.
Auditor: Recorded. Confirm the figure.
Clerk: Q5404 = 9.34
